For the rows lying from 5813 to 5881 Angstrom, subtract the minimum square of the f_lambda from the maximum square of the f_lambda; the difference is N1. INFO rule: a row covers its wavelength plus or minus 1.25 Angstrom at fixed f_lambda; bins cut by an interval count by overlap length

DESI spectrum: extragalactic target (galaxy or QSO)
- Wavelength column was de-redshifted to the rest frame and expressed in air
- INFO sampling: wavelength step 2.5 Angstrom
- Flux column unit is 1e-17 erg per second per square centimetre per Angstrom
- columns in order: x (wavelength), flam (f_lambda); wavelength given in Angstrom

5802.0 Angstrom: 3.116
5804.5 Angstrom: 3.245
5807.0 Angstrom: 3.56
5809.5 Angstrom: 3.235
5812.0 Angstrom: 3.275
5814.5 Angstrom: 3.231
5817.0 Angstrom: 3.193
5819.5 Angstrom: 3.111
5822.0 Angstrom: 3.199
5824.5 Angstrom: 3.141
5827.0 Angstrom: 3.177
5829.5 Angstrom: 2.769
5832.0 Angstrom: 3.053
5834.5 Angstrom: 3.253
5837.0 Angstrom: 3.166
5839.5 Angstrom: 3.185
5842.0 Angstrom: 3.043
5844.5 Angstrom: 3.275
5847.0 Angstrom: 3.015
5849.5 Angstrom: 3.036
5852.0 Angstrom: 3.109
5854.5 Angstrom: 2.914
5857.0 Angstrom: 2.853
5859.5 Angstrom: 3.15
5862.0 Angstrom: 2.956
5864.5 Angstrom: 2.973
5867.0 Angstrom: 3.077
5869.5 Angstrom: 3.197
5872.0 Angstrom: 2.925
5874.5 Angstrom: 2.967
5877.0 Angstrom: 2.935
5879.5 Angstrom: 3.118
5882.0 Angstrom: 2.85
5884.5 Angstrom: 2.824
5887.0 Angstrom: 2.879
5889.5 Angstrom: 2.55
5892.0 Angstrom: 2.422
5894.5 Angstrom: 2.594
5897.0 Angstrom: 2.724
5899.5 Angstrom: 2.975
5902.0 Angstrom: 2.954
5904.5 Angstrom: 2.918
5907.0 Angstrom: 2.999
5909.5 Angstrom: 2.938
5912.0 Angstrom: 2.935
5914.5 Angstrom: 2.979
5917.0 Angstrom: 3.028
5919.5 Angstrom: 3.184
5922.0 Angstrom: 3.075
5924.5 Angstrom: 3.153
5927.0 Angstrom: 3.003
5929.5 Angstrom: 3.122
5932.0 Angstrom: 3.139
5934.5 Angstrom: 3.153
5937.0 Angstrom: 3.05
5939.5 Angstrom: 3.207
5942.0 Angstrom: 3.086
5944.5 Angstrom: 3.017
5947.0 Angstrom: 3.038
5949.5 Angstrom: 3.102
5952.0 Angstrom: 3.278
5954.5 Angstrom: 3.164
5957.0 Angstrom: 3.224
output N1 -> 3.1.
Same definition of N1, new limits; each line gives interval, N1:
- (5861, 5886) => 2.2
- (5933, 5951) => 1.2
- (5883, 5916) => 3.1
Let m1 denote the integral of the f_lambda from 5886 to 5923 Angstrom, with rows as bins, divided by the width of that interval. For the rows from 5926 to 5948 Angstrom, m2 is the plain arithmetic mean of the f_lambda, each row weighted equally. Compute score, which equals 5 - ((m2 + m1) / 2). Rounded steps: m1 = 2.88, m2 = 3.09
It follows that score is 2.02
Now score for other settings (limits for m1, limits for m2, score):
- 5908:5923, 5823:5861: 1.95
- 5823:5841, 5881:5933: 1.99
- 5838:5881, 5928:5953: 1.92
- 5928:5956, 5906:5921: 1.93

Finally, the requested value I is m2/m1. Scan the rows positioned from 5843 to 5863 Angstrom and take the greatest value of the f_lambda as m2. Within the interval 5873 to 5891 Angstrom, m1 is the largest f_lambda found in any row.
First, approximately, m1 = 3.118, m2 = 3.275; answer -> 1.05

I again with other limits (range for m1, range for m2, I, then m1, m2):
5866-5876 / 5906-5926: 1.00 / 3.197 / 3.184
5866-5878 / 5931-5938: 0.99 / 3.197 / 3.153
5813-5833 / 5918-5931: 0.99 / 3.231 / 3.184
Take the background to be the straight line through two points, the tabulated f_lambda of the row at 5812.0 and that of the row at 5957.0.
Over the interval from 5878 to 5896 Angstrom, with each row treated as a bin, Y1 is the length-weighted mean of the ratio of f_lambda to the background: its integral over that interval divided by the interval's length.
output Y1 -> 0.85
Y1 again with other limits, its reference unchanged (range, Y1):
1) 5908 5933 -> 0.94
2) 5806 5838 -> 0.97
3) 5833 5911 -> 0.91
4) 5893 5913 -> 0.89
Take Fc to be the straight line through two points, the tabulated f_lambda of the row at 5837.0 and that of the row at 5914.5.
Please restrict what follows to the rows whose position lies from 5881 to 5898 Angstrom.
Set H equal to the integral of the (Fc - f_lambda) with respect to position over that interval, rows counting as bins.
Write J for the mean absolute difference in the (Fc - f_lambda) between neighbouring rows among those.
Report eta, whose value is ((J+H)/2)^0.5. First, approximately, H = 6.0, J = 0.14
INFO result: 1.75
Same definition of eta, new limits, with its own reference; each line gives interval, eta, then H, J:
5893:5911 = 1.15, 2.6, 0.10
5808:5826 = 0.36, 0.2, 0.06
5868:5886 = 0.96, 1.7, 0.14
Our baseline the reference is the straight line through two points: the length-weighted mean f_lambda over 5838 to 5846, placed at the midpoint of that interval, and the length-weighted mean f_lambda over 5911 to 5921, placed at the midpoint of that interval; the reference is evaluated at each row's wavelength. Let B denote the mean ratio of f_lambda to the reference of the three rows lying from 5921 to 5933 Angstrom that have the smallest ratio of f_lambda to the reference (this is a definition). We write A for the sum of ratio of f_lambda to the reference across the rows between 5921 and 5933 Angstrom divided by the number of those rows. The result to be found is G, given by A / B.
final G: 1.011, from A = 1.027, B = 1.02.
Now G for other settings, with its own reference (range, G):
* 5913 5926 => 1.020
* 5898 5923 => 1.025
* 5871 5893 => 1.085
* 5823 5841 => 1.042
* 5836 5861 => 1.048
